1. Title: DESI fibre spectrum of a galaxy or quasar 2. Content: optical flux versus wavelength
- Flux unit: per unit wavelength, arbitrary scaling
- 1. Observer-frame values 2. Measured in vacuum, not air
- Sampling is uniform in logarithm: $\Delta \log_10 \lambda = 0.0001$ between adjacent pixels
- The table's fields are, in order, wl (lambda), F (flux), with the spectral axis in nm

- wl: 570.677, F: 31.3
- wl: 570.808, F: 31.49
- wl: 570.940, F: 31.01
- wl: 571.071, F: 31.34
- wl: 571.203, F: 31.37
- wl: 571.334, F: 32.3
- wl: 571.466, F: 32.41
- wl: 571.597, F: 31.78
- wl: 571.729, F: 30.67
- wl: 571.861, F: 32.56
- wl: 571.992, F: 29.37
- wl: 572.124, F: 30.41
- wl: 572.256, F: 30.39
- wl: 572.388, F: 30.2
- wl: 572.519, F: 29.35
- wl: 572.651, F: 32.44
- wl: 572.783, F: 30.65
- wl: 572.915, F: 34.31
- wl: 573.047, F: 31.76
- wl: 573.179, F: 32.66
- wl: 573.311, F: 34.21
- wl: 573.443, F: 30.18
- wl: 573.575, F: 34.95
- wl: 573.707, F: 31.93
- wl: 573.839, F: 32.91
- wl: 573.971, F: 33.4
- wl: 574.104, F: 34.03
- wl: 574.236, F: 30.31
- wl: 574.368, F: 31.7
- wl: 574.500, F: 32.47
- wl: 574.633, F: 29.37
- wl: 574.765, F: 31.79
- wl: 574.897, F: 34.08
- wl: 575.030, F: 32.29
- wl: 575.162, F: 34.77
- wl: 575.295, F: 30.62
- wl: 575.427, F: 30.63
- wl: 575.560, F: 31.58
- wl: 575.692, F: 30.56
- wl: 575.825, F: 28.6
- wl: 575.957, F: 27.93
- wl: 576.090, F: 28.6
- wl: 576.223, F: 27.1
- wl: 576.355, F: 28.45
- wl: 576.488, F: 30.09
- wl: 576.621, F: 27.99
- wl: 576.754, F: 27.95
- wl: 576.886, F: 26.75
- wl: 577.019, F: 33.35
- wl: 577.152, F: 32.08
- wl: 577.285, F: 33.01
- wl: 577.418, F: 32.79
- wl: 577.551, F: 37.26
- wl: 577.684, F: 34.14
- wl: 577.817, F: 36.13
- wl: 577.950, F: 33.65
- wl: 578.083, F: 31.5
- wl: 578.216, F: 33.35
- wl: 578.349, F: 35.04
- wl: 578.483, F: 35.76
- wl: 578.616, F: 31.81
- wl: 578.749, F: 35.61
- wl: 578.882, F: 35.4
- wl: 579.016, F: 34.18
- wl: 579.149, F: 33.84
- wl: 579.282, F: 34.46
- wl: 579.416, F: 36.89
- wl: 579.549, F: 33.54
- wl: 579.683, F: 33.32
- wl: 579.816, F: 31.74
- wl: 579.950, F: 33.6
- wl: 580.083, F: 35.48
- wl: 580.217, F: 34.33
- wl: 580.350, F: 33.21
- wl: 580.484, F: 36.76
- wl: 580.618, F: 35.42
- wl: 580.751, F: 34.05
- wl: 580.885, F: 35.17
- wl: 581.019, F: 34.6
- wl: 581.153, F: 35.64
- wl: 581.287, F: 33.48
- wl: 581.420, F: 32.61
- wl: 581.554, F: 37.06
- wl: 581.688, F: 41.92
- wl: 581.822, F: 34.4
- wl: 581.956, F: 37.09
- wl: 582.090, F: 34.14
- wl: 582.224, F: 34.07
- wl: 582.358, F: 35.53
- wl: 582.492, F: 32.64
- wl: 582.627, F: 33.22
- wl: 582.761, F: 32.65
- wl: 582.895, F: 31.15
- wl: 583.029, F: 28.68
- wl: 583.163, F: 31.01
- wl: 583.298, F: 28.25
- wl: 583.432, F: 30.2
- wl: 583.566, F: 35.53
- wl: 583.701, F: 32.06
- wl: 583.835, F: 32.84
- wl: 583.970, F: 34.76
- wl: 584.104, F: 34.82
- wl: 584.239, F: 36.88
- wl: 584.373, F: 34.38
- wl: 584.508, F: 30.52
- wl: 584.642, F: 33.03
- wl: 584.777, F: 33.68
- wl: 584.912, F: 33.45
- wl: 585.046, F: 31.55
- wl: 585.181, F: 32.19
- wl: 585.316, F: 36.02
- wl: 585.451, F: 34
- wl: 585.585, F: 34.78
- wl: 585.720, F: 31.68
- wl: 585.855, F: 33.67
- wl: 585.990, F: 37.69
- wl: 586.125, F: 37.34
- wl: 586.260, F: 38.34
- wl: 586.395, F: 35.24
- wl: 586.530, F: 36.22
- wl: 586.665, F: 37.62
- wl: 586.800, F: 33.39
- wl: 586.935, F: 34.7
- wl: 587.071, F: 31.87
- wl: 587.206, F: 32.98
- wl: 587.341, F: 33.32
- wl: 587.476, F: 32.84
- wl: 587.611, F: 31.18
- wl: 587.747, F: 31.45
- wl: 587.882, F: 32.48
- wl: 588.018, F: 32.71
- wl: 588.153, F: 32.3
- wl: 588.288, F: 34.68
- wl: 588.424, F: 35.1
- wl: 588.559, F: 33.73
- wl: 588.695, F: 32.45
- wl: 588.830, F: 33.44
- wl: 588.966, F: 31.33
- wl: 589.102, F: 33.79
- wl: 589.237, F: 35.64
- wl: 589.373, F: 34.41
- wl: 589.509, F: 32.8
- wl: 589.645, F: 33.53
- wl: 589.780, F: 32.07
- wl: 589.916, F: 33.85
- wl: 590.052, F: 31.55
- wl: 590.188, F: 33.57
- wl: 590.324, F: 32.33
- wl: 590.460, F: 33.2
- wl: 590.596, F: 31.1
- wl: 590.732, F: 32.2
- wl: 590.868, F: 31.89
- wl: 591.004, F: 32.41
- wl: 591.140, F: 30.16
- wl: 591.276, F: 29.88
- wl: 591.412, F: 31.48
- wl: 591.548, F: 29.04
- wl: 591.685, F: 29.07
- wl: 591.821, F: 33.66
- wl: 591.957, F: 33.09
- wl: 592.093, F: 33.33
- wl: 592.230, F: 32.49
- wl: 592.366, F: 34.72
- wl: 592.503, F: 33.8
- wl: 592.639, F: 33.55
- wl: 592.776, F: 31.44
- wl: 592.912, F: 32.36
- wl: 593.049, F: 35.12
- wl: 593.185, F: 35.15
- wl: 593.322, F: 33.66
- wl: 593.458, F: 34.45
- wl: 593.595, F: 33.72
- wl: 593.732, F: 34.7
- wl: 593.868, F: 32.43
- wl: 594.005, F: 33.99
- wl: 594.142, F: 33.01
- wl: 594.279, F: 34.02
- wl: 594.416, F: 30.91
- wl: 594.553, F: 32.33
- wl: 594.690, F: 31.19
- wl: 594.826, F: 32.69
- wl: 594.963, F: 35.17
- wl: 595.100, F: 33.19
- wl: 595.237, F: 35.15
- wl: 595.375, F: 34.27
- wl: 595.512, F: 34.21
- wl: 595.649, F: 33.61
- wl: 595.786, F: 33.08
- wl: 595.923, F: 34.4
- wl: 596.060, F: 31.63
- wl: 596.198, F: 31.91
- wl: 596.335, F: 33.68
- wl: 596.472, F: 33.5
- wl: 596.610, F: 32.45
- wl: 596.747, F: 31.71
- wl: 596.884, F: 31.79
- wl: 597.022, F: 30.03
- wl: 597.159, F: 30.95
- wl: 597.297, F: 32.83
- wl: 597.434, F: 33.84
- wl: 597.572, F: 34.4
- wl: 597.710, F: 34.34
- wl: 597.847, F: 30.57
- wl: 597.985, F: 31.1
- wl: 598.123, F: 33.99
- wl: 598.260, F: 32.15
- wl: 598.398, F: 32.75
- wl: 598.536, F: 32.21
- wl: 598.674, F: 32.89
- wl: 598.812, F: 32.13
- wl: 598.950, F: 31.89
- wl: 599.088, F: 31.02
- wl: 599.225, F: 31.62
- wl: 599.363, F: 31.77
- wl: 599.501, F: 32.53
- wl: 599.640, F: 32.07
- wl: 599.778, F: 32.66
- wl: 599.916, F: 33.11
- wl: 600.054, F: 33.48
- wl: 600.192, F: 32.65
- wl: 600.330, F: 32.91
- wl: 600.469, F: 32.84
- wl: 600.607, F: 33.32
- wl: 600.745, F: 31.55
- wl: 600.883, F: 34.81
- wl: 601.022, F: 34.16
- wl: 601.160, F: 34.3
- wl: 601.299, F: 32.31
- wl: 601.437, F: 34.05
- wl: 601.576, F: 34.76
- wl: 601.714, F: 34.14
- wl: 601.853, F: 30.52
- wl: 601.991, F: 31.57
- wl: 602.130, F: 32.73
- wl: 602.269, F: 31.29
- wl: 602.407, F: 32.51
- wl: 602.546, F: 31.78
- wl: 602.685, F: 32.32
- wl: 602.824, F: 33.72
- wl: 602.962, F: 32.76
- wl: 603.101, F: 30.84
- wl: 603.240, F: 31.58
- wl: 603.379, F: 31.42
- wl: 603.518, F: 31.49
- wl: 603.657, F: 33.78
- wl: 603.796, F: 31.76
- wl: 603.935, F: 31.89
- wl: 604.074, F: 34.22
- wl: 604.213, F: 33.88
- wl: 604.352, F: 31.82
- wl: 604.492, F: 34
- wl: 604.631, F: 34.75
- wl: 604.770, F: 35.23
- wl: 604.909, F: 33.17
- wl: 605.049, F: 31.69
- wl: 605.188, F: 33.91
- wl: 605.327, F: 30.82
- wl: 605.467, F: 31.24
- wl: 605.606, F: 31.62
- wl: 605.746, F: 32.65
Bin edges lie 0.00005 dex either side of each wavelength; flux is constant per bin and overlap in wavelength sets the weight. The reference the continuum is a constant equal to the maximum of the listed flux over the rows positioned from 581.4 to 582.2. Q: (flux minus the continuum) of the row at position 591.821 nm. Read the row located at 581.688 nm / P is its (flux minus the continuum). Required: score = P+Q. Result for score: -8.3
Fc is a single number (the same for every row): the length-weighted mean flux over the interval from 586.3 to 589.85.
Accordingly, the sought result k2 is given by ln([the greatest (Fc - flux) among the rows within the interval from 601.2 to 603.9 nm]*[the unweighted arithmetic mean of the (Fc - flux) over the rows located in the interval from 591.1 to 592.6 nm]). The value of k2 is 1.6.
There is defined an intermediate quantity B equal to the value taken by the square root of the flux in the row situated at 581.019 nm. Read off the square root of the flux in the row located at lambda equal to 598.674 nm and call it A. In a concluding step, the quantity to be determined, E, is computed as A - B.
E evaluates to -0.1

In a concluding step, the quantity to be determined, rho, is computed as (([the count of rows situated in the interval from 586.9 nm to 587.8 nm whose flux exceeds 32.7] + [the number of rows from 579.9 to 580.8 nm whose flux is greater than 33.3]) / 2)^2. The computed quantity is 25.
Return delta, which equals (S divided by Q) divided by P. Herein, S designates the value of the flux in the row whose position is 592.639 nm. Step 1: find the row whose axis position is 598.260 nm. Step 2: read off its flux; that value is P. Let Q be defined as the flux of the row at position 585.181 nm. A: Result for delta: 0.032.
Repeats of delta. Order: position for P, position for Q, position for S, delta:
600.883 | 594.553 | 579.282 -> 0.031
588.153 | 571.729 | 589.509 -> 0.033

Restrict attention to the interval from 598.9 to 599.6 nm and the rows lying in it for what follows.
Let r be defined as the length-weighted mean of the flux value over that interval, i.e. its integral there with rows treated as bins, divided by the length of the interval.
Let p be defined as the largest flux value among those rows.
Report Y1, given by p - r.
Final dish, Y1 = 0.8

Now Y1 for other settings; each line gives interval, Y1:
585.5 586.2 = 2.6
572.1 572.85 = 1.9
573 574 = 2.2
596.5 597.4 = 1.0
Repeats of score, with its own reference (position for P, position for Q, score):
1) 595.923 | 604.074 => -15.2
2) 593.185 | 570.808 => -17.2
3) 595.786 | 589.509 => -18.0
